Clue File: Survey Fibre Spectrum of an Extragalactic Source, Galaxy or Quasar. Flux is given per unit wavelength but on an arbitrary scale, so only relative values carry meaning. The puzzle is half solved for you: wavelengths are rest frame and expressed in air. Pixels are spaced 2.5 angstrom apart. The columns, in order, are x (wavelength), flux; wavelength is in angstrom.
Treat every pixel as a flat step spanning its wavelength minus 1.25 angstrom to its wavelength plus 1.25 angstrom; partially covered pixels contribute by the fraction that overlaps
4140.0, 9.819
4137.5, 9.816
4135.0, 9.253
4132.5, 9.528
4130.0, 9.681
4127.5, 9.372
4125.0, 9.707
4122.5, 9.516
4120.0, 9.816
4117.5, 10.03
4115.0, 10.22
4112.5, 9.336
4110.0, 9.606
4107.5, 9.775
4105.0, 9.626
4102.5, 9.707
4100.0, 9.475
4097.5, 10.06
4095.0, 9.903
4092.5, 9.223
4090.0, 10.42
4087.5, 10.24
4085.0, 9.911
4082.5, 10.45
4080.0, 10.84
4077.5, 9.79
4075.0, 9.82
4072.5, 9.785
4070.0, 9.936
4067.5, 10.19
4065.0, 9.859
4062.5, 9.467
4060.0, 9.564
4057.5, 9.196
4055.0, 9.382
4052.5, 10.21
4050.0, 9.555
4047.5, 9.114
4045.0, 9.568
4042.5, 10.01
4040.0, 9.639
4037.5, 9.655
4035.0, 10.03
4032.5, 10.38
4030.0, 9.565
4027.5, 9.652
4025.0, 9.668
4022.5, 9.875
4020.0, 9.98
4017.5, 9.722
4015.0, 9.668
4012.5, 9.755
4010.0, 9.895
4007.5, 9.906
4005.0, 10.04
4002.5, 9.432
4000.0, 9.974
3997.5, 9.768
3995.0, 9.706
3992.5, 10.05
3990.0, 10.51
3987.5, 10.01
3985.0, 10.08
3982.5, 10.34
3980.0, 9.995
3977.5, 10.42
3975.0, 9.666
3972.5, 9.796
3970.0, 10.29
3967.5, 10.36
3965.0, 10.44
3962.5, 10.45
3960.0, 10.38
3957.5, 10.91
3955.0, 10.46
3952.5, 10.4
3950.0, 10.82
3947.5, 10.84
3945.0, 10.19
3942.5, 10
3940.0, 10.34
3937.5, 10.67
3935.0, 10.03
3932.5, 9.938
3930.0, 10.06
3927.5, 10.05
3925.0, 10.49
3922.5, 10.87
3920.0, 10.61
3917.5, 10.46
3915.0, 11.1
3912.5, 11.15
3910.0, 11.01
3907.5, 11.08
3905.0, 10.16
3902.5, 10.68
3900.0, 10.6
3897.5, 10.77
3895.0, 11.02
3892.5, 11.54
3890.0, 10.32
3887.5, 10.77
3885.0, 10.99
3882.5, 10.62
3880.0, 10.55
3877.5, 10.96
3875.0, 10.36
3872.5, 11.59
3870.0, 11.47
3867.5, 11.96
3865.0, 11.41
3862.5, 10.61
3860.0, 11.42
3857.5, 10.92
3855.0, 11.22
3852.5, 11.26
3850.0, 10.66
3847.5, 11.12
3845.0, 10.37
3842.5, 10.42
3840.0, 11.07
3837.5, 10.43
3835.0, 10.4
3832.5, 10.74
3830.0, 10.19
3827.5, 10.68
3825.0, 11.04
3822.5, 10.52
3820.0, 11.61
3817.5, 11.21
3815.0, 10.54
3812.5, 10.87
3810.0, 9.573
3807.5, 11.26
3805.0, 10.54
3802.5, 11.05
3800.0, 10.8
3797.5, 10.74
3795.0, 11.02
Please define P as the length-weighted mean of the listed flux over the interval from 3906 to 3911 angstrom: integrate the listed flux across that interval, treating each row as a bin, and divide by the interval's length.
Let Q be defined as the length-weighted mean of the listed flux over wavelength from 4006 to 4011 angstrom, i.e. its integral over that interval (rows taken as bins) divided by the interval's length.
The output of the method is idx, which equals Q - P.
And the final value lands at -1.09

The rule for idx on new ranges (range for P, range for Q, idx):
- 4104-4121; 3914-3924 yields 0.97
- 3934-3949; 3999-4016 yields -0.55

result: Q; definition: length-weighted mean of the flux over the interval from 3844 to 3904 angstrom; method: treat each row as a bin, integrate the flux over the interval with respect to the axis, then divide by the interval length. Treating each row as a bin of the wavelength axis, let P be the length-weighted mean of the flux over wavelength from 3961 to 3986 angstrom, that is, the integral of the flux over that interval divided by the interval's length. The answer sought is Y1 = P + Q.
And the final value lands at 21.2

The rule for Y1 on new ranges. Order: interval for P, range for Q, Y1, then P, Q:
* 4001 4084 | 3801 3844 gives 20.5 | 9.8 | 10.7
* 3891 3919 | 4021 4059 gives 20.6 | 10.9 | 9.7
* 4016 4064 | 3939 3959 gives 20.2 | 9.7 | 10.5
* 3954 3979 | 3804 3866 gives 21.1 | 10.3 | 10.8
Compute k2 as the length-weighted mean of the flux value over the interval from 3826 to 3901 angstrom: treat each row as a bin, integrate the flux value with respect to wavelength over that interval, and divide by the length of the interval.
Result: 10.9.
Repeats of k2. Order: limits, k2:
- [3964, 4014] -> 10.0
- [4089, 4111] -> 9.7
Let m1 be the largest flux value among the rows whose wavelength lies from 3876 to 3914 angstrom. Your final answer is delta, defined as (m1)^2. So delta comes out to 133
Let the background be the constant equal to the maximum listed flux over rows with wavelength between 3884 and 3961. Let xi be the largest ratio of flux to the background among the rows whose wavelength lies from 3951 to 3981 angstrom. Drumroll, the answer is 0.95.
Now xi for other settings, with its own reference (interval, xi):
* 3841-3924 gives 1.04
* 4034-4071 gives 0.88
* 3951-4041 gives 0.95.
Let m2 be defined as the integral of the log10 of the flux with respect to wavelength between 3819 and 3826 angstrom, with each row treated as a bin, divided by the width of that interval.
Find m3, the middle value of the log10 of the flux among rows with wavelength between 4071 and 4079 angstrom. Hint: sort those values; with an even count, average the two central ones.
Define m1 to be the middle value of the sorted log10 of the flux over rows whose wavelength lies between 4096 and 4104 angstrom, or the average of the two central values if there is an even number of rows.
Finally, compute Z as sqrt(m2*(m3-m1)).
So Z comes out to 0.06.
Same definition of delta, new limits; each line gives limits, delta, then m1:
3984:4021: 110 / 10.51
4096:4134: 104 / 10.22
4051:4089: 118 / 10.84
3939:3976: 119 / 10.91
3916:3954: 118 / 10.87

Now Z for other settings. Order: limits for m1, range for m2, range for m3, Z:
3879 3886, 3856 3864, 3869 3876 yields 0.19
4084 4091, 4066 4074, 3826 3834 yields 0.14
